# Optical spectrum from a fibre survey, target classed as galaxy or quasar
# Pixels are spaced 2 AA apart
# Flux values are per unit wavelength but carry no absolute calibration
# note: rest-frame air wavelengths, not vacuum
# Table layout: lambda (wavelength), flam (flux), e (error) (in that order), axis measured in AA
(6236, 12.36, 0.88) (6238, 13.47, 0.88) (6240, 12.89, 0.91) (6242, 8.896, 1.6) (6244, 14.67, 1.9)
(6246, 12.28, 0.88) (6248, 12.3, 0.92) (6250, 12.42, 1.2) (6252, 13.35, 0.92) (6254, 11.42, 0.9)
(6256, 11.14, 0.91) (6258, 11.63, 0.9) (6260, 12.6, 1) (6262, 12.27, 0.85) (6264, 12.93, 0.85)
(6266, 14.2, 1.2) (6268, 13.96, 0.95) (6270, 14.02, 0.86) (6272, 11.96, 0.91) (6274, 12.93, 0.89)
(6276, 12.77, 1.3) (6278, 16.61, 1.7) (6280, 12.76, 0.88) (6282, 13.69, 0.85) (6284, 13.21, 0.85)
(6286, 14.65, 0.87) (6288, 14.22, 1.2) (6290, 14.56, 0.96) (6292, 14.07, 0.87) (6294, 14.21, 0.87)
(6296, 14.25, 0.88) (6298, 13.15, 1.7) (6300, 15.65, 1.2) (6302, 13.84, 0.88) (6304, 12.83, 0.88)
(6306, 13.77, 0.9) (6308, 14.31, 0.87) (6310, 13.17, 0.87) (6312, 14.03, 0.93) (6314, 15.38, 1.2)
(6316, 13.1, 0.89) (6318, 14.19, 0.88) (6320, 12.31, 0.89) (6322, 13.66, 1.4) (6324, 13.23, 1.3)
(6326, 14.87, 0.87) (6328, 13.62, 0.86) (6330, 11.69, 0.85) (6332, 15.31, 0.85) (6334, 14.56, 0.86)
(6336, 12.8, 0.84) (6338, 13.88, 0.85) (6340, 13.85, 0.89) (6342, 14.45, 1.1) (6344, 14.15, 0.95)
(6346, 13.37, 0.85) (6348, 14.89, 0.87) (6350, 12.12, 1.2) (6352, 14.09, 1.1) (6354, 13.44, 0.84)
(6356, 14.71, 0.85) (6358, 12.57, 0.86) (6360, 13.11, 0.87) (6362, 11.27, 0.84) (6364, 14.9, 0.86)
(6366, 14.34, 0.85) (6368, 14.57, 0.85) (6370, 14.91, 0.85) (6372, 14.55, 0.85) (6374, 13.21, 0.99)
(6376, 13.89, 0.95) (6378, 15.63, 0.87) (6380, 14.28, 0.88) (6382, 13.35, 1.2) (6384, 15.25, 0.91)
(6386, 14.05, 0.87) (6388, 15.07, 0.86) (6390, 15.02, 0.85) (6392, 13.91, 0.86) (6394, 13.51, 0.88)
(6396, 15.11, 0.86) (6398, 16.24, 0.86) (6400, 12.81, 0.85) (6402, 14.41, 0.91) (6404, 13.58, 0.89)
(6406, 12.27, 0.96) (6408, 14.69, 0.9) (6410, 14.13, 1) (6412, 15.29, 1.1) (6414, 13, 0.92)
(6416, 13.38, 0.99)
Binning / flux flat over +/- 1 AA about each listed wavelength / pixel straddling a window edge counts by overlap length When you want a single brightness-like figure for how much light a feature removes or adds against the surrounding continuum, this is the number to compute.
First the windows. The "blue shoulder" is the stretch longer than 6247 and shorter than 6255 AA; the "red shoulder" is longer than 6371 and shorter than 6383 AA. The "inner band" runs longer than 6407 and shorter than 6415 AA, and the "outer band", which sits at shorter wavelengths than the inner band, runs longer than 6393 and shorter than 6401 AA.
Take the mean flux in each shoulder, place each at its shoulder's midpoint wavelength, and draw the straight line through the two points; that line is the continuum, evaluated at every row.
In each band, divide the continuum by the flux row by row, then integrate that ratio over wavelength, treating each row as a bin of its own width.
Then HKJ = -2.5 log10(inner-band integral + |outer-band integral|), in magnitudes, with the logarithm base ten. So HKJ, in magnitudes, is -3.03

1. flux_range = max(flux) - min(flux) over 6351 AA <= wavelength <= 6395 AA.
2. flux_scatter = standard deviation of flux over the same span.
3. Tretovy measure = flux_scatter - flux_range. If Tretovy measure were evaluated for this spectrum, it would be -3.4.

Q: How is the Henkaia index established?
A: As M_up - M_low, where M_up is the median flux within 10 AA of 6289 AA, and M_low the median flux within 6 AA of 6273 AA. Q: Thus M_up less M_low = 0.7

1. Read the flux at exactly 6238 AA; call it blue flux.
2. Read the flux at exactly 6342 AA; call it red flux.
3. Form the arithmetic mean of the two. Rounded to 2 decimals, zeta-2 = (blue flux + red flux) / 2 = 13.96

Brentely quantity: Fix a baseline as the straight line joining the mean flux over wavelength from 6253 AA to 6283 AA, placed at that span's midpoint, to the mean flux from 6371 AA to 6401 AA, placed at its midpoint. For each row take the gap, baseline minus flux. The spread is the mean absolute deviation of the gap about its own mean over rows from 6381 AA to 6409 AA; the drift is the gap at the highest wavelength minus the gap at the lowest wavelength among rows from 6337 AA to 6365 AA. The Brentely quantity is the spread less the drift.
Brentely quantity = 1.6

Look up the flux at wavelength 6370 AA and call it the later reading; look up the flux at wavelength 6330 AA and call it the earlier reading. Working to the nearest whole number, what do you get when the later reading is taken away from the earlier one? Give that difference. -3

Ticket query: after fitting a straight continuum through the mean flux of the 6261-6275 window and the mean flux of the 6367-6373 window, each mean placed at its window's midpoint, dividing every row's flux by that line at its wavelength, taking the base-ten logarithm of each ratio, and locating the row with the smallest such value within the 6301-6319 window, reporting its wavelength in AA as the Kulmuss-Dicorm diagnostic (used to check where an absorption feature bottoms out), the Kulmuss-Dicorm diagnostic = 6304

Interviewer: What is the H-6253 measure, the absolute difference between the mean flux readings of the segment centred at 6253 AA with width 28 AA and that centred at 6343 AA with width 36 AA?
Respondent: 1.4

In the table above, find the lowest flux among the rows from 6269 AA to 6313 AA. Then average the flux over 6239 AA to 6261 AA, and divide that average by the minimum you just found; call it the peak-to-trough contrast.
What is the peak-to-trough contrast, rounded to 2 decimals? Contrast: 1.02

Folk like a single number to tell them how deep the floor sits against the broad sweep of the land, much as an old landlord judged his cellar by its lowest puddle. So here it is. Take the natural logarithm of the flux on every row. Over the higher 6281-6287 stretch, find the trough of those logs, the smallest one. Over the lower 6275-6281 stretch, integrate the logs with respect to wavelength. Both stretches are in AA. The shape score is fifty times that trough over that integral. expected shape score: 8.16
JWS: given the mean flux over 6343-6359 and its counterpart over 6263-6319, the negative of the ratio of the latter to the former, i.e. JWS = -1.01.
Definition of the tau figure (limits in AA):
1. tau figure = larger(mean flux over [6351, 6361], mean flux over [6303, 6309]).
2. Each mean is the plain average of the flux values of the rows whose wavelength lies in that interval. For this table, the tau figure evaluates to 13.6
